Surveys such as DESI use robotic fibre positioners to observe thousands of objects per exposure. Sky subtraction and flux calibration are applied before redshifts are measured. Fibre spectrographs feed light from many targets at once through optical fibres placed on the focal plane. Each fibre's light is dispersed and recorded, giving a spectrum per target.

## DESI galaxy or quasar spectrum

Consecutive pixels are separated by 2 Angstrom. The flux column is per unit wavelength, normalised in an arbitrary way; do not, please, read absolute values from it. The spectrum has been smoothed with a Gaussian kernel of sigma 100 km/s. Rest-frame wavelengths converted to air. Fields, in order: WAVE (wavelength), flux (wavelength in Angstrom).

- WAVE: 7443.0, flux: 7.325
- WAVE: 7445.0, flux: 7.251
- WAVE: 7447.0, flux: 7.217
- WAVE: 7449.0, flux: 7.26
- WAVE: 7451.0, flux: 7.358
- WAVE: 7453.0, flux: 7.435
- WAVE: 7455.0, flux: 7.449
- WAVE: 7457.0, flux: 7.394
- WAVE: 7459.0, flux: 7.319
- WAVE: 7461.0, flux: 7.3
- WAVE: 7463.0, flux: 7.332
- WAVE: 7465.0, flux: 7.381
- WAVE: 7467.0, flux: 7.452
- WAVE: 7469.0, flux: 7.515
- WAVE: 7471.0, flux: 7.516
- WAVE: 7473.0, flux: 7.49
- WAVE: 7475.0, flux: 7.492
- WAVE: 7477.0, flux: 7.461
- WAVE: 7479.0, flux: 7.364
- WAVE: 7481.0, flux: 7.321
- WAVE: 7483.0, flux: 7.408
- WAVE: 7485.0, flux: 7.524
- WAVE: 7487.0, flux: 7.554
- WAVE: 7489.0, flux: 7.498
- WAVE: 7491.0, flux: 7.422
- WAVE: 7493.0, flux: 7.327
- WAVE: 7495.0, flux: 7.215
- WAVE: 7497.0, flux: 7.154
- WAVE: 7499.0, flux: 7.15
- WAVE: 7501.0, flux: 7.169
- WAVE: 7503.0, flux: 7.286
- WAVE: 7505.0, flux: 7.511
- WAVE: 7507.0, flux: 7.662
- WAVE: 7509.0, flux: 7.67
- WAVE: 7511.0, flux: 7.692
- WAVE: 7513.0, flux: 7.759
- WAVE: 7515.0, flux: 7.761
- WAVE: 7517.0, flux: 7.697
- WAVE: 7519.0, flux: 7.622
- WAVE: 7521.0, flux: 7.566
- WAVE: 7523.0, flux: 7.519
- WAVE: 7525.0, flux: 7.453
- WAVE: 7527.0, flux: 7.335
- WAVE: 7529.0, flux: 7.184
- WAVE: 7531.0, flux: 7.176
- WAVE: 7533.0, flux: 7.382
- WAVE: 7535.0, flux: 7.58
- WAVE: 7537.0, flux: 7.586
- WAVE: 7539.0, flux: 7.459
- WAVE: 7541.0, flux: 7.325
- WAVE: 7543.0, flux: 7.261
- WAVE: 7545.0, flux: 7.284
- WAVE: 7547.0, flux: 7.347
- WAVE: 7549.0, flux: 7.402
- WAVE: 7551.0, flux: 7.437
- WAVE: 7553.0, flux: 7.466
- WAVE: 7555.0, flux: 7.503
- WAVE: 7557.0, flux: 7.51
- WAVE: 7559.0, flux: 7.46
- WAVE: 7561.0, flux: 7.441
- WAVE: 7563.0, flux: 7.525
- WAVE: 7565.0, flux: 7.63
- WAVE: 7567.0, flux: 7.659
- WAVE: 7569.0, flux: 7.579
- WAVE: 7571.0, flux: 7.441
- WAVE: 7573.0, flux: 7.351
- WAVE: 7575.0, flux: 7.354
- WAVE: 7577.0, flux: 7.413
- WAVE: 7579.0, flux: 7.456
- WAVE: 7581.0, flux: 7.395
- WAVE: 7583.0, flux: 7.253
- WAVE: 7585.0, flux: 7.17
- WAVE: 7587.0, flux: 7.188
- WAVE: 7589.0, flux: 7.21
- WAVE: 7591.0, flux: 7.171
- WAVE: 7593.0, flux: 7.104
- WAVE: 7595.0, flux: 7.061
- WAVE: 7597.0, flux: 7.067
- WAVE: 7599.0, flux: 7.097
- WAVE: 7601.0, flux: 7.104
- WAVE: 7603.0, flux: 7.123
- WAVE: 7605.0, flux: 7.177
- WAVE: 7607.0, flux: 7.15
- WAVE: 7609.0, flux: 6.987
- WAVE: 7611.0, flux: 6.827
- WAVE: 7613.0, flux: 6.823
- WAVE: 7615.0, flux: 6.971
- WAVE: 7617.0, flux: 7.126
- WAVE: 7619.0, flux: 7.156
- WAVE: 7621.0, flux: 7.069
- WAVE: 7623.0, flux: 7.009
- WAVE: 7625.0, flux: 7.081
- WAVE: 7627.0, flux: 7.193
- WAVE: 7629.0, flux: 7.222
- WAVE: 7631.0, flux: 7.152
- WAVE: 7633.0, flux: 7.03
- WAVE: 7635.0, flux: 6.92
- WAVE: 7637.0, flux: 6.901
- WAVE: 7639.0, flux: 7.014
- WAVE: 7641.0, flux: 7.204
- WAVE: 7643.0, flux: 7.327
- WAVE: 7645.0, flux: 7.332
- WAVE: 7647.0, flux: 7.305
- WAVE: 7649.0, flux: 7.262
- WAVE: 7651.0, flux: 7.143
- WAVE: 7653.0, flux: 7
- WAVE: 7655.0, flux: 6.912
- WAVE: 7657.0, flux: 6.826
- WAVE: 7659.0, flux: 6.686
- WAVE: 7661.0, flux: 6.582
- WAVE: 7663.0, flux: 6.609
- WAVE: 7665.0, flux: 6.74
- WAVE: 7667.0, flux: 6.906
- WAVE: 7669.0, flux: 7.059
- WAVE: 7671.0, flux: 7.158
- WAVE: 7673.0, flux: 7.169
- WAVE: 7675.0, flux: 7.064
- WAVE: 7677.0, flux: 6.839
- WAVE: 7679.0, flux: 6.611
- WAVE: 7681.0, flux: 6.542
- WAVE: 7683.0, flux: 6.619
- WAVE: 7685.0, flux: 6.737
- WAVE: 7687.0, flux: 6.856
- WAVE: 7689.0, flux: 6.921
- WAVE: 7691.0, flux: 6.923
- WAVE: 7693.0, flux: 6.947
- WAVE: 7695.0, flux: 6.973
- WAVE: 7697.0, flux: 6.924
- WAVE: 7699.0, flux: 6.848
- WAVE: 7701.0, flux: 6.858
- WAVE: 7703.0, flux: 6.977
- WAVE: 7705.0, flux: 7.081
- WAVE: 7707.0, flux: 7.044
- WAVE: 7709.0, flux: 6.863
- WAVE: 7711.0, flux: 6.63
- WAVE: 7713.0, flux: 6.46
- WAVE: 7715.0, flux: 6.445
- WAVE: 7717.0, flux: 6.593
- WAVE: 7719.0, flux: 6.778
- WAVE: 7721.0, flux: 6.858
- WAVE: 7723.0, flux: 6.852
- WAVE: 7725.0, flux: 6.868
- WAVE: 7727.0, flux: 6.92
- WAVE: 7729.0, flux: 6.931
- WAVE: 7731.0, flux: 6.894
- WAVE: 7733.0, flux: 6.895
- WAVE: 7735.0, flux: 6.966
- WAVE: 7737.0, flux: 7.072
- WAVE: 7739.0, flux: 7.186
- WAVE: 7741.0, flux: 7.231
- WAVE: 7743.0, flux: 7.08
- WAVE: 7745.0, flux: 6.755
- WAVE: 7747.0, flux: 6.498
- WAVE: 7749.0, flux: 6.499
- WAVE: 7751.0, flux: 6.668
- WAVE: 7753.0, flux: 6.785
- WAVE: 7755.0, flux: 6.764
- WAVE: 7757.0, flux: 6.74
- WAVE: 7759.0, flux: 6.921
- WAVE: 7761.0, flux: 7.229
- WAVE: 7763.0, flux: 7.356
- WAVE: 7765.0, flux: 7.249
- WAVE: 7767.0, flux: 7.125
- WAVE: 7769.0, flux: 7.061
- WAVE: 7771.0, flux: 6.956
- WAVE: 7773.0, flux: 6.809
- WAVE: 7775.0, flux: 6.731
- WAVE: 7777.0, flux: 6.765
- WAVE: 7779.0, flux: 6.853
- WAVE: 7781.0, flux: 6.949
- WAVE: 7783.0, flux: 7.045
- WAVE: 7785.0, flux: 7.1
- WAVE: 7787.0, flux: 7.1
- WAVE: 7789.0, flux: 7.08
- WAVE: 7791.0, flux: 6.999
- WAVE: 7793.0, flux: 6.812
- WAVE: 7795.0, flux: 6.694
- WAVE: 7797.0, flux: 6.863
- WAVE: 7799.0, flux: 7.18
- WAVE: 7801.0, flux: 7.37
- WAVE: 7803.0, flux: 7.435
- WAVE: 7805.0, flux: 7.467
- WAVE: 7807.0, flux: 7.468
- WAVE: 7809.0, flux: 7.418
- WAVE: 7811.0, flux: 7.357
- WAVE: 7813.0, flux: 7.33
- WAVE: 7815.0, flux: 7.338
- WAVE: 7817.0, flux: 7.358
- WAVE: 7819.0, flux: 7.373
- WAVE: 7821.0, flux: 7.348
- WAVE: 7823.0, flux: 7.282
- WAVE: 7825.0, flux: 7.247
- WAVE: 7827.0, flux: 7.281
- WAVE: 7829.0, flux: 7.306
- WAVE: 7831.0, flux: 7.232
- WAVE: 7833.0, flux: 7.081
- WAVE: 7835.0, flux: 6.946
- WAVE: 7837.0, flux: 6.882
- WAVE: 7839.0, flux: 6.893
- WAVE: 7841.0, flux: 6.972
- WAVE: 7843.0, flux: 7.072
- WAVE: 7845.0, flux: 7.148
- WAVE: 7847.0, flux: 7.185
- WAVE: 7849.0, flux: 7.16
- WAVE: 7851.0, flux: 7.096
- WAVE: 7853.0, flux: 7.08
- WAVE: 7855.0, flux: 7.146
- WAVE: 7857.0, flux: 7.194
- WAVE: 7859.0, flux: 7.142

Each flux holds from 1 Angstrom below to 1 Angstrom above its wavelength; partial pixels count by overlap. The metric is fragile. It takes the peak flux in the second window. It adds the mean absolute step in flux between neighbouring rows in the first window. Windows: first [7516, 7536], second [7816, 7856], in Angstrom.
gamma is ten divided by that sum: 1.34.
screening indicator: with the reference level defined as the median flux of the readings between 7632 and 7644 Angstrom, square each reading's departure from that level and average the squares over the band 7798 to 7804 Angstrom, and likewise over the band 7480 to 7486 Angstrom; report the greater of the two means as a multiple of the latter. 1.0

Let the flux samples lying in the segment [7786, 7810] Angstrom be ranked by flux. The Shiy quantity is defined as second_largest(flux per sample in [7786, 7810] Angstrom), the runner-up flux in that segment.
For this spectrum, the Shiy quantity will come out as 7.467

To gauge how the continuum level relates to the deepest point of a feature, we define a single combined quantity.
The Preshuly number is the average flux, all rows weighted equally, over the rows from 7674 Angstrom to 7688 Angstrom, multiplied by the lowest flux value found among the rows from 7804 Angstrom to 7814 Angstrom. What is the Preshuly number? 49.5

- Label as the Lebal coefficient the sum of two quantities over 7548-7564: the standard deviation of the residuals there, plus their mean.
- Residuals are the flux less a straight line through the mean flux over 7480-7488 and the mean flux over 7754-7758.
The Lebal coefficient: 0.25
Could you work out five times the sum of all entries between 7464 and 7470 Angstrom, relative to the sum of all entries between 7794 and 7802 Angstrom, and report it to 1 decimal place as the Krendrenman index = 4.0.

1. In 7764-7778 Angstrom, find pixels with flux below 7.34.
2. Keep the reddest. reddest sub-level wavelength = 7777.0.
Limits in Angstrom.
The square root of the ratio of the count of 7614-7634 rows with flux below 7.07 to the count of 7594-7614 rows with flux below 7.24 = 0.63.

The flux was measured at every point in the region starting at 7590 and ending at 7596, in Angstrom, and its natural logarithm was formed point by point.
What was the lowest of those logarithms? 1.95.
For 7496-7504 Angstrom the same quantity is 1.97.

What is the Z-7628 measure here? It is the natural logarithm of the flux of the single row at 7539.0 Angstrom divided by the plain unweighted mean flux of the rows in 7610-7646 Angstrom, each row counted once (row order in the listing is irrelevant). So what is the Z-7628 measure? 0.05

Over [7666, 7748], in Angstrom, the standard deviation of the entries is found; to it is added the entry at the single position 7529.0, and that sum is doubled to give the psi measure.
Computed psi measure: 14.8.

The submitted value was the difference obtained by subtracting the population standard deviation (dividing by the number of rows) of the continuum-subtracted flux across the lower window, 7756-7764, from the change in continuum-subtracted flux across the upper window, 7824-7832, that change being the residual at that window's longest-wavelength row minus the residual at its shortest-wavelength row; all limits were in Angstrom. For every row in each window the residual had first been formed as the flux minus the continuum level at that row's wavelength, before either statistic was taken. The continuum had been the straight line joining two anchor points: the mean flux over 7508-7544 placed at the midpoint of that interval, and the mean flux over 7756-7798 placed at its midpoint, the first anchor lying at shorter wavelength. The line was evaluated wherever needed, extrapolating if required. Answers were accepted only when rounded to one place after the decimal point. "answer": -0.3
